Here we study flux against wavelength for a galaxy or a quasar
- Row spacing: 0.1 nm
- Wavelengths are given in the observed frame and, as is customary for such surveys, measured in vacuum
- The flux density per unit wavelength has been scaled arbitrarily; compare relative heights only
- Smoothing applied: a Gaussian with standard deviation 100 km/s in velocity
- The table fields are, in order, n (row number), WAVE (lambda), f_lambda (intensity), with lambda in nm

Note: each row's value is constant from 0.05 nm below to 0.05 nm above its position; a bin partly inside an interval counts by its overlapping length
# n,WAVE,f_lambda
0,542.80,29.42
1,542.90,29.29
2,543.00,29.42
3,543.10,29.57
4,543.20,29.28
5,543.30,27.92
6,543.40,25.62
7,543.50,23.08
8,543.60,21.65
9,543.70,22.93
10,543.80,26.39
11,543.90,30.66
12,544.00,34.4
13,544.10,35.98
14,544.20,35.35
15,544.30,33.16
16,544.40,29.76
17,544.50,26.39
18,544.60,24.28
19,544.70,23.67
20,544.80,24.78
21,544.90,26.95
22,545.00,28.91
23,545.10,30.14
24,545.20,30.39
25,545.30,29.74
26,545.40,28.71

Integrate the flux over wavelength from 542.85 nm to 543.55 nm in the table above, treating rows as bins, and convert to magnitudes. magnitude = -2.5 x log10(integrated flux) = -3.22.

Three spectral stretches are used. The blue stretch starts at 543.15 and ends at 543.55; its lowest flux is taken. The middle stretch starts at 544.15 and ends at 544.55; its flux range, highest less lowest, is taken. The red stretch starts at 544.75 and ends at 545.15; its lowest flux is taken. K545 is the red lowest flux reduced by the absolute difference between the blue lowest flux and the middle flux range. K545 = 11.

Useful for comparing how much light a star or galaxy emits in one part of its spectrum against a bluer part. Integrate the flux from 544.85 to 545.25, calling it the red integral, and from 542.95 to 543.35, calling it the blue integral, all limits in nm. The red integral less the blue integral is 0.0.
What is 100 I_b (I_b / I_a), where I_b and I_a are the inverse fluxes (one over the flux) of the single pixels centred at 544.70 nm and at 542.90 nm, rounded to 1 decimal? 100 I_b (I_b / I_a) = 5.2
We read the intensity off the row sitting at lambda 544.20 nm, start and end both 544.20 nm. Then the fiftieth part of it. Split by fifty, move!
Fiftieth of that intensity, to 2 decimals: 0.71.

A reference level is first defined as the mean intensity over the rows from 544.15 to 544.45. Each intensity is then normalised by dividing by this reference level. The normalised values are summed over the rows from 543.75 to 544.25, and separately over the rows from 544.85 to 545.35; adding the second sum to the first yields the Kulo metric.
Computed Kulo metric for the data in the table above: 9.4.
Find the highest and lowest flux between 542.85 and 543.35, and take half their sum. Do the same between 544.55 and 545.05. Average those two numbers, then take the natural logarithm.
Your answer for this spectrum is 3.31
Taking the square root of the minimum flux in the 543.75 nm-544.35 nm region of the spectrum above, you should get 5.14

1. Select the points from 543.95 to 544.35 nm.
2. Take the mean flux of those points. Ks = 34.7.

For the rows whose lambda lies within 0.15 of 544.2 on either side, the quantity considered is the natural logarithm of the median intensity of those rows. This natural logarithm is 3.57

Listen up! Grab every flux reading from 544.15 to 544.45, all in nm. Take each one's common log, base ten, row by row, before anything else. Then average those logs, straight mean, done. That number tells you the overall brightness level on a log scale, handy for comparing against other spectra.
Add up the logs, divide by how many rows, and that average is 1.51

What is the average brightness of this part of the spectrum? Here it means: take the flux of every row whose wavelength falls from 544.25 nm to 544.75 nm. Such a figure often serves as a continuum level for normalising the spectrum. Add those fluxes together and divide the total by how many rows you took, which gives 27.5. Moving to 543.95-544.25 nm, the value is 35.2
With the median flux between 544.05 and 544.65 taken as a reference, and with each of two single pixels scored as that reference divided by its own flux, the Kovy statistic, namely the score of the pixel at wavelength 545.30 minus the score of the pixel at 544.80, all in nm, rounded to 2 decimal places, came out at -0.21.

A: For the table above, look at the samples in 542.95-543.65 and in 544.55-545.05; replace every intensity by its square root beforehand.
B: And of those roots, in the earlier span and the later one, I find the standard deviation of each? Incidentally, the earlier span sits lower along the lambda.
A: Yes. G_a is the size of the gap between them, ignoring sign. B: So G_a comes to 0.11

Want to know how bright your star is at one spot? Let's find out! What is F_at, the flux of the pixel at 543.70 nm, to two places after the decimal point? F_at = 22.93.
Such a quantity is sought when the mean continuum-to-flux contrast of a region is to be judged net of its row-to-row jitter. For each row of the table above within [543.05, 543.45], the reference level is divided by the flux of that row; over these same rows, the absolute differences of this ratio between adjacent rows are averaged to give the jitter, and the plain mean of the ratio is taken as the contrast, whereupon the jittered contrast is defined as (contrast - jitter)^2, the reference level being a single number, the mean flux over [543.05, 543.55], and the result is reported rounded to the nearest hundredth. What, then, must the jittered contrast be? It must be 0.85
